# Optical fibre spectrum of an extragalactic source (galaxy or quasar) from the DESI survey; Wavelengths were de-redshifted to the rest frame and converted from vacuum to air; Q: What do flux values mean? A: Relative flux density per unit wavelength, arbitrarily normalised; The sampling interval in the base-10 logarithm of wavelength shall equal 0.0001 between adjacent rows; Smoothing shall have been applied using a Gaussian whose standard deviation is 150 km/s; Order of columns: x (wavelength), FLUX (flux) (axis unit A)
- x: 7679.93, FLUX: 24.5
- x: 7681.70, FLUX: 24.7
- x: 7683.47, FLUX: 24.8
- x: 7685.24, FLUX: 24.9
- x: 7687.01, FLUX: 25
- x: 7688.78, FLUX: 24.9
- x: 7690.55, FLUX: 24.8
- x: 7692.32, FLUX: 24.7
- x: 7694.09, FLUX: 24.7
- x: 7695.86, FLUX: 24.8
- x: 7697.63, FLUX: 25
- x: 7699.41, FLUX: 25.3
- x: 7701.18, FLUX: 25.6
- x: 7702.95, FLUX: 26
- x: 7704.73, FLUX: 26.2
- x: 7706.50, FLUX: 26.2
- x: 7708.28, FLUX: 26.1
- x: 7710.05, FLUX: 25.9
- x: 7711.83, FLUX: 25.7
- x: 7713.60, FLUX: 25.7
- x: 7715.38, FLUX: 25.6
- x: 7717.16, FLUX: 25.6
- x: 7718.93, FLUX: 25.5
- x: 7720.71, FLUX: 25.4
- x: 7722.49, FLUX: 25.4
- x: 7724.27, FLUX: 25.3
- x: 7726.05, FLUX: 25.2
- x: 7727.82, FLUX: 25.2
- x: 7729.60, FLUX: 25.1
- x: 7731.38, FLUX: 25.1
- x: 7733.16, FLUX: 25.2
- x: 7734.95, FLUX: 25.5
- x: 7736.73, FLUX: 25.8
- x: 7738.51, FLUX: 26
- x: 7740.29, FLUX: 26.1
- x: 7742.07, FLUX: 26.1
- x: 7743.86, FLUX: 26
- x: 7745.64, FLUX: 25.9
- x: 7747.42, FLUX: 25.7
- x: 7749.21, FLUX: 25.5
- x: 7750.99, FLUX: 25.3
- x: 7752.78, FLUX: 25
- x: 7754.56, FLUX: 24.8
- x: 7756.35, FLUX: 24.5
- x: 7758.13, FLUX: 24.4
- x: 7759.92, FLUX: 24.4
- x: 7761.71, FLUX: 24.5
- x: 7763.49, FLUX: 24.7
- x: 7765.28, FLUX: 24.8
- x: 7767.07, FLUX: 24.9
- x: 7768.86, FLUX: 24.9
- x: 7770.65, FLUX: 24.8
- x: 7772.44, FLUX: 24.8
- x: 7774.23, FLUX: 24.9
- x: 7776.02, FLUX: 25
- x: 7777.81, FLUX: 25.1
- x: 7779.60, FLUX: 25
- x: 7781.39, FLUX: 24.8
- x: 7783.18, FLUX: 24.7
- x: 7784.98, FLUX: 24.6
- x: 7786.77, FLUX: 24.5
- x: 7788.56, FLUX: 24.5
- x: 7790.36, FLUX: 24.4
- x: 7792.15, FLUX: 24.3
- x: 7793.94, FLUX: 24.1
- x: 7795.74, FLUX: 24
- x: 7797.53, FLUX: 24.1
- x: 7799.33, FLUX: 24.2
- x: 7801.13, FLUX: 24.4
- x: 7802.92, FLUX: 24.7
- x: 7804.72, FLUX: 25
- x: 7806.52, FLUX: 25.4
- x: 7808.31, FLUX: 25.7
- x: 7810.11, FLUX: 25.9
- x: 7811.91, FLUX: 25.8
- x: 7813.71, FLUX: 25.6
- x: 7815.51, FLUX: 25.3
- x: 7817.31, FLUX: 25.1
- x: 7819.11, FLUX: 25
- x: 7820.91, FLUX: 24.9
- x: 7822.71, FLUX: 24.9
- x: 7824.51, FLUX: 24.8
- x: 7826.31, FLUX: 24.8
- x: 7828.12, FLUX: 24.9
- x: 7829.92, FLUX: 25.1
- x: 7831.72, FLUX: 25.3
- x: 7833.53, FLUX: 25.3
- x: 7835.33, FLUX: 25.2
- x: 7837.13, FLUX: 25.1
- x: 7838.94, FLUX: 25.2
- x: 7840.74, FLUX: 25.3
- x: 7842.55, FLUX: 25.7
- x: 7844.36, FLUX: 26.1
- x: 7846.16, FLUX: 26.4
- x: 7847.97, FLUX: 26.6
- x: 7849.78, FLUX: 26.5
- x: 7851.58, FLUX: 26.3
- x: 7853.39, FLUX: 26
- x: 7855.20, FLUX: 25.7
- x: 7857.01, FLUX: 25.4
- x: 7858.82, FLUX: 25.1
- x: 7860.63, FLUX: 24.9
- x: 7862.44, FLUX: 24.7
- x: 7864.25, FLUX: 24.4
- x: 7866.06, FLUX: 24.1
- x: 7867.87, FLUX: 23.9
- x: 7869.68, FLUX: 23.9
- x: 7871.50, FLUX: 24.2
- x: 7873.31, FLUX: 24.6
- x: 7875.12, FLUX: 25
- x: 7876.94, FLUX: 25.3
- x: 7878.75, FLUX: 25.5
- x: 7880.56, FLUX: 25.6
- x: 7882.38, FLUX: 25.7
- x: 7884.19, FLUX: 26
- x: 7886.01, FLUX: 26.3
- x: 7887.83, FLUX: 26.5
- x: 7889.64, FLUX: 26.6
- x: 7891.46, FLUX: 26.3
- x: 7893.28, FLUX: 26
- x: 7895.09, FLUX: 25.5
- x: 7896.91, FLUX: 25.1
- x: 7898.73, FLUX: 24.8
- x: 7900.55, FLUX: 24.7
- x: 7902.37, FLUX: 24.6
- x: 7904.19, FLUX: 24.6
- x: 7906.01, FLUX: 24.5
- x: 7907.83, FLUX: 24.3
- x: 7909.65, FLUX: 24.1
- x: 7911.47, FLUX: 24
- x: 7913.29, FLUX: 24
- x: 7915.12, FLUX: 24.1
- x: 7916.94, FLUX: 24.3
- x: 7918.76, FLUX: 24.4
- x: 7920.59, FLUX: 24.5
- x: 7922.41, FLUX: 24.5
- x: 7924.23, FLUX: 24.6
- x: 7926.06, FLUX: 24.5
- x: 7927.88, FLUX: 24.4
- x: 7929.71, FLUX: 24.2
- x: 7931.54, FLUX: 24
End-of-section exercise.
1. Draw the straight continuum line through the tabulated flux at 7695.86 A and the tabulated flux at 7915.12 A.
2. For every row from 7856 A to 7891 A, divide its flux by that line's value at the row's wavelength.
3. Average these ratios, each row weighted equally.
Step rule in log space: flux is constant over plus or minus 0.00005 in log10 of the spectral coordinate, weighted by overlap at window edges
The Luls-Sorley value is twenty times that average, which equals 20.8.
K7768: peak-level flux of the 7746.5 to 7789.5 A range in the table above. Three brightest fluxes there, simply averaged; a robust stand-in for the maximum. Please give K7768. 25.5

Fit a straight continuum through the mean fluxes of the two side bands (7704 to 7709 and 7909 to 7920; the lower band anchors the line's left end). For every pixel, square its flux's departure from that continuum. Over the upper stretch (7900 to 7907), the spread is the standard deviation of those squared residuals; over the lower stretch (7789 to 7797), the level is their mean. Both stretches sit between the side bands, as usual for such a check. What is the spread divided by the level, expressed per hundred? 3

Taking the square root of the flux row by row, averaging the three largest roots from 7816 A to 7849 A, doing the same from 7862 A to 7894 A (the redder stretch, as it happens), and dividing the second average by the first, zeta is 1.00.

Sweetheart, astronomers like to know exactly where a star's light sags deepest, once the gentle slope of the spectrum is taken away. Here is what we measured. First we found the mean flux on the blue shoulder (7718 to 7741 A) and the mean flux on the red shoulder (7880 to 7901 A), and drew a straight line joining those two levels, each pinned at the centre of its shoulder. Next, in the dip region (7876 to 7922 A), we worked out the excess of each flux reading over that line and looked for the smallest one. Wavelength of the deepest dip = 7913.29 A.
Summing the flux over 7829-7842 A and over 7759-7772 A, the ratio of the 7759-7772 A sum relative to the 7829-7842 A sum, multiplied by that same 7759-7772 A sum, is 170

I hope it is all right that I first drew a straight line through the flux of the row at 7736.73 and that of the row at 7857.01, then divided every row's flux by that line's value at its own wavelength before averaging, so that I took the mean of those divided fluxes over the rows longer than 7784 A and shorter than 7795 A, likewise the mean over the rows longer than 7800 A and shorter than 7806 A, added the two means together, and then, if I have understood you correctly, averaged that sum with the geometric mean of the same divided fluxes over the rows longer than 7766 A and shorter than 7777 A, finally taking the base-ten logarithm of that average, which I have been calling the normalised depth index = 0.159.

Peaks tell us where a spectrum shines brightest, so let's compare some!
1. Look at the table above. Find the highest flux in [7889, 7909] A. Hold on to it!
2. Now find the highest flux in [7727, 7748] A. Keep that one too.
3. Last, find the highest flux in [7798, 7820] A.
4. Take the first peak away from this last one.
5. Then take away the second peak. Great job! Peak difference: -26.8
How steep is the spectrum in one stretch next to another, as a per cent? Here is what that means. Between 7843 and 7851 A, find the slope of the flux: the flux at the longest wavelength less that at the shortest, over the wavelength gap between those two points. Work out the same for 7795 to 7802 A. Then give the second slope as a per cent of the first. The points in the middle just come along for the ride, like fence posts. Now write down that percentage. 101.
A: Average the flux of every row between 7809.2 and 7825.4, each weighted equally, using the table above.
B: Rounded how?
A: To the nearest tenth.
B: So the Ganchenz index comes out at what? 25.3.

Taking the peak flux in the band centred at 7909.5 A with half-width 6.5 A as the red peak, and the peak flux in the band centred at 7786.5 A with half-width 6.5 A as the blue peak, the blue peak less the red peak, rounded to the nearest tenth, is 0.2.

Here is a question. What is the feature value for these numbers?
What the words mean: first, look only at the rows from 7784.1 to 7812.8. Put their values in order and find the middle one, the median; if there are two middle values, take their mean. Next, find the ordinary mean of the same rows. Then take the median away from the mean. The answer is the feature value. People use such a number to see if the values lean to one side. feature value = 0.23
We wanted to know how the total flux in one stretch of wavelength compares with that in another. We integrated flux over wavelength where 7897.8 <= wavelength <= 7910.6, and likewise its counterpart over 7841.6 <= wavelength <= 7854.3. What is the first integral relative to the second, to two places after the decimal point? 0.94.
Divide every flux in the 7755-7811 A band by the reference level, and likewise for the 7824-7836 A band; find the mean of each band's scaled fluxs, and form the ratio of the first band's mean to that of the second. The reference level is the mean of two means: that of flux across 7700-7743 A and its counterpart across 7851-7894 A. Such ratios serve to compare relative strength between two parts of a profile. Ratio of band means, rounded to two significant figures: 0.99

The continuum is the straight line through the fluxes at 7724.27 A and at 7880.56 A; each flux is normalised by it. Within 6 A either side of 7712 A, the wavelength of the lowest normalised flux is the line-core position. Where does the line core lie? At 7717.16 A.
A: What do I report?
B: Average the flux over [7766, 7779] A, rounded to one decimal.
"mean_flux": 24.9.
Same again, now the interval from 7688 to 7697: 24.8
